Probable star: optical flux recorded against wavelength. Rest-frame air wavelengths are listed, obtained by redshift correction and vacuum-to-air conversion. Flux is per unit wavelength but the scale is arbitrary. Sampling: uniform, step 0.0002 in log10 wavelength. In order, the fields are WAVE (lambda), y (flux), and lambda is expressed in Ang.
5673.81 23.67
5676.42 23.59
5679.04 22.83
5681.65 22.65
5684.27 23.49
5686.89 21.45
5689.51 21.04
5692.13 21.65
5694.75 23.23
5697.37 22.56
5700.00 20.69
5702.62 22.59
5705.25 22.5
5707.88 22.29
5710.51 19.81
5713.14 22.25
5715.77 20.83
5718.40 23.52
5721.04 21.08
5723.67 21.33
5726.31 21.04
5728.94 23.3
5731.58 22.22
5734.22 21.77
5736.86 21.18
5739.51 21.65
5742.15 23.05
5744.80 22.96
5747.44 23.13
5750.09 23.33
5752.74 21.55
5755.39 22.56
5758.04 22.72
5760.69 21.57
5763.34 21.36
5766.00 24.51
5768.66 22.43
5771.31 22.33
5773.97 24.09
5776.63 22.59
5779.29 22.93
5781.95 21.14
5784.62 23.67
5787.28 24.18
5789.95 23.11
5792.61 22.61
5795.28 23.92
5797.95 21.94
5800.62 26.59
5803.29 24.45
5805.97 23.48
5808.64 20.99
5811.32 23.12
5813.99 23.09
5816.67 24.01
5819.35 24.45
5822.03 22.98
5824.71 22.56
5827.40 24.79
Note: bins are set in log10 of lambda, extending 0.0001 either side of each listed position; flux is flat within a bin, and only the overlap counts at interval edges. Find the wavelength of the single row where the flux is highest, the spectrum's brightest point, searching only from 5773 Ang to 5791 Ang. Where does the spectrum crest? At 5787.28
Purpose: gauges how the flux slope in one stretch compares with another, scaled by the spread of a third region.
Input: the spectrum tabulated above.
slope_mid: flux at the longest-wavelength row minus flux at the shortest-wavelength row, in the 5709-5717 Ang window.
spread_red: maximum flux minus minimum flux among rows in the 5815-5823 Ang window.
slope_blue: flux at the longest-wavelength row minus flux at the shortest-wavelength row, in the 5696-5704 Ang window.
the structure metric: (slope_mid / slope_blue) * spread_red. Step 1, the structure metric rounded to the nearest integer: 50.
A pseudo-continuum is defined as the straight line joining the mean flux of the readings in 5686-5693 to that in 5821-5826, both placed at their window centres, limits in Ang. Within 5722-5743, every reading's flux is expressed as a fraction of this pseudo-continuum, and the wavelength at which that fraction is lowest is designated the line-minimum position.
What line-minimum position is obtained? 5726.31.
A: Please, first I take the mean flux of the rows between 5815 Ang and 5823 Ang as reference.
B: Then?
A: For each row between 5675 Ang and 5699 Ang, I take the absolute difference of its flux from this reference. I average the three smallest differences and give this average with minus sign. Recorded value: -0.4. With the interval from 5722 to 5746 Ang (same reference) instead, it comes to -0.7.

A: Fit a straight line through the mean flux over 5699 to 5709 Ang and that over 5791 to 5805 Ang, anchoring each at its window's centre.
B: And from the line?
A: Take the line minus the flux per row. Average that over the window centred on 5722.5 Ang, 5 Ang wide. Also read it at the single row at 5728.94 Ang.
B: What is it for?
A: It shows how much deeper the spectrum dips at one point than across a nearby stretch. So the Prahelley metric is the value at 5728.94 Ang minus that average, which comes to -2.0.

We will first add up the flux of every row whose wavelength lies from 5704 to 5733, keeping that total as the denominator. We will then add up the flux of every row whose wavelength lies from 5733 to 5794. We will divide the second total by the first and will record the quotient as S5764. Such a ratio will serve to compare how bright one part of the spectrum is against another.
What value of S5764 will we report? 2.2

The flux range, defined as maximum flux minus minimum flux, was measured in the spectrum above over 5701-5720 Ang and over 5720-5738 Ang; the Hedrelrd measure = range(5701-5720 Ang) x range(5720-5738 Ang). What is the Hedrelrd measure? 8.4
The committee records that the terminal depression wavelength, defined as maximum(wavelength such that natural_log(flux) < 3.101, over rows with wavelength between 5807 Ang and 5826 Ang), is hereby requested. 5808.64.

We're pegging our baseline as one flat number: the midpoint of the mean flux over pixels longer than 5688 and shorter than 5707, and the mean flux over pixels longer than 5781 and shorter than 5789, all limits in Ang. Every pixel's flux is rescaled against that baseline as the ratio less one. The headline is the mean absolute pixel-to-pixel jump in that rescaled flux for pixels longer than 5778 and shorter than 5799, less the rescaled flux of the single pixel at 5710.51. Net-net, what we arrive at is 0.18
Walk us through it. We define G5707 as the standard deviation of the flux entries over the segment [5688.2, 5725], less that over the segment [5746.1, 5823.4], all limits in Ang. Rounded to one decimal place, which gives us -0.2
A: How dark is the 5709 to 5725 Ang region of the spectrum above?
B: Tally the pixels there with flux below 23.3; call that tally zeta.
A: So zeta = 5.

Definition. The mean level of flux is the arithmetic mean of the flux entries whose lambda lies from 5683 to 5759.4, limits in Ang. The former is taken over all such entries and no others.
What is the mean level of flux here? 22.1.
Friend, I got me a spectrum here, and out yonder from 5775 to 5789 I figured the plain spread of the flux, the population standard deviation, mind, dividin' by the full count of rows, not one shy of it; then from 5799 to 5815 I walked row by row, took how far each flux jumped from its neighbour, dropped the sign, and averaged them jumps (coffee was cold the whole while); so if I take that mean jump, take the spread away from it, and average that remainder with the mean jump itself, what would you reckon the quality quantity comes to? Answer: 1.0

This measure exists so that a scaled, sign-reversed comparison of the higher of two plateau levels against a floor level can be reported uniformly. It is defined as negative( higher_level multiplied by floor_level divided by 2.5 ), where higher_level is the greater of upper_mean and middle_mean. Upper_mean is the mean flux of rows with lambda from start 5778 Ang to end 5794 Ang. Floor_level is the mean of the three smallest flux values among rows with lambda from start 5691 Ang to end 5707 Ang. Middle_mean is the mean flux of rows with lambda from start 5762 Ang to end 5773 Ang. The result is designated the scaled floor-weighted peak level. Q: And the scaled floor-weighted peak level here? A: -198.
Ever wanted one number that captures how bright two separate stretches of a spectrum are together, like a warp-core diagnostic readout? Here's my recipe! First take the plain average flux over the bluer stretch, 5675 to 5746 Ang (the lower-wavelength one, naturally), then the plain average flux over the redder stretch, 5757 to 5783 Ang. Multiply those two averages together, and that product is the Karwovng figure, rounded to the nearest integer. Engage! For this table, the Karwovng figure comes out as 499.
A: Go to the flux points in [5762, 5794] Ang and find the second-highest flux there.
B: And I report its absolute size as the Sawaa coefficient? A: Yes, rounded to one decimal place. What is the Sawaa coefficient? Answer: 24.2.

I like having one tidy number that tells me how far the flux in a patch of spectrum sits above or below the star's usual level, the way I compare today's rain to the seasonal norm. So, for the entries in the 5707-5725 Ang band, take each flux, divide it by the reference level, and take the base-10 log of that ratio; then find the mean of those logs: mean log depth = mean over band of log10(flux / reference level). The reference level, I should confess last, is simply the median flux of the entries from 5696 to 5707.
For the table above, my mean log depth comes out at -0.019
